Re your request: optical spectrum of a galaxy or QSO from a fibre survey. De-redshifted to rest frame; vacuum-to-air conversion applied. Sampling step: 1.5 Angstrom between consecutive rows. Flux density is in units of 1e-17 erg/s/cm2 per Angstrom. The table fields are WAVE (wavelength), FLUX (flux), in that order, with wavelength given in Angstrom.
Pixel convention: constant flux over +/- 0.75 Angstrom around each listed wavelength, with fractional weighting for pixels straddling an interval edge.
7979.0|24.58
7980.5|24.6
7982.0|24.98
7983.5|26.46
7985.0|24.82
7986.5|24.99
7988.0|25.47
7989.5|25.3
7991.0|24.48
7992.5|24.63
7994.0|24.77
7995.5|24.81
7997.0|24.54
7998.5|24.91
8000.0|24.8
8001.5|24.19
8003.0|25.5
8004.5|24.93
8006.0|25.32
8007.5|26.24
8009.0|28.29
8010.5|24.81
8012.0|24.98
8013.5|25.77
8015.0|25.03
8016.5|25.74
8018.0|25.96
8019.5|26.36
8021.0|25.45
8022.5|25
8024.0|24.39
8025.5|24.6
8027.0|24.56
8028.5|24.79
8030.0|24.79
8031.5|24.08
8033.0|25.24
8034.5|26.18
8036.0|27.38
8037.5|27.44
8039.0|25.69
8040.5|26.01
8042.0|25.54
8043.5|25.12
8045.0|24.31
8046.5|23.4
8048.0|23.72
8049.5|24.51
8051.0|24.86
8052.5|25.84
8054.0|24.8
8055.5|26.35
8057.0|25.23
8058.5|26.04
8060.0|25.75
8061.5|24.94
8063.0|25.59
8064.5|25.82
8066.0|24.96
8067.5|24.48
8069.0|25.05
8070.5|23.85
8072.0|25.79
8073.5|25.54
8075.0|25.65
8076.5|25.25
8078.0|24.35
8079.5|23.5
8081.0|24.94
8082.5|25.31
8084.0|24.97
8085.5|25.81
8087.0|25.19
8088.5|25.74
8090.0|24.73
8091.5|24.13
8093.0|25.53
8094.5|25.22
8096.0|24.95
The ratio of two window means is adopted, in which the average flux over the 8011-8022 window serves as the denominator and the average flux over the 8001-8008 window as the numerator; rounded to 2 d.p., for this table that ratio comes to 0.99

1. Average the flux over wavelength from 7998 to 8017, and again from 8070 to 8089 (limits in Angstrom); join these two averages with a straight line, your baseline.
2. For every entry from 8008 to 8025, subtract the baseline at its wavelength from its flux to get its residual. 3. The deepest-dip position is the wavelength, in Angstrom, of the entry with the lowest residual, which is 8024.0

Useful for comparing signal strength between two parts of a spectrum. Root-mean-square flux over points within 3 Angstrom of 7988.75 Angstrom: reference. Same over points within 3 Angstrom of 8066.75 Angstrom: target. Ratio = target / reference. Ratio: 1.00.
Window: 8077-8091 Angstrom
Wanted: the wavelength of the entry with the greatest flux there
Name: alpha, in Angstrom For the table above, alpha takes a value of 8085.5 Angstrom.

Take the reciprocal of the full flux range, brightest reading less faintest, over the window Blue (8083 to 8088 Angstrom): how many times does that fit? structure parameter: 1.2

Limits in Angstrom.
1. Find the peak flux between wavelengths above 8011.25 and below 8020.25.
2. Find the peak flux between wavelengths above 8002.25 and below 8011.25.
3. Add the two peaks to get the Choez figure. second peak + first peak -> 55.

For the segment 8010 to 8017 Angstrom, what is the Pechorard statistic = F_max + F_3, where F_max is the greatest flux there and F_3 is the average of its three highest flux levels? 51.3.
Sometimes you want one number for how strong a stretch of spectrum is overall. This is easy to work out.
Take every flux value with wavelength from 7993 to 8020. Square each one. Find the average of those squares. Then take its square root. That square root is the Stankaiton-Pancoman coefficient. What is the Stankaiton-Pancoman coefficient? 25.4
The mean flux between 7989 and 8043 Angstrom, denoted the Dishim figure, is 25.3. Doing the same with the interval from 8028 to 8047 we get 25.4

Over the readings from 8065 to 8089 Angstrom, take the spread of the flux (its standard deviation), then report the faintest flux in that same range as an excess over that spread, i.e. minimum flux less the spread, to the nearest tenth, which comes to 22.8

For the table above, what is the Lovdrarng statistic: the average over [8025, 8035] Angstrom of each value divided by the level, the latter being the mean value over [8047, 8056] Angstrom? 1.00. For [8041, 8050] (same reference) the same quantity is 0.98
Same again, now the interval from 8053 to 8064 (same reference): 1.02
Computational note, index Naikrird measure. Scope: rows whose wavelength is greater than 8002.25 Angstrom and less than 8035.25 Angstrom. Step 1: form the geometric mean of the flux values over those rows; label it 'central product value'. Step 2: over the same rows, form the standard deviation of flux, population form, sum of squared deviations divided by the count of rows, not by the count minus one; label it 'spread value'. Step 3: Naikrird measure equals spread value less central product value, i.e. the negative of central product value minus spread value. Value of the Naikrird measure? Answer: -24.5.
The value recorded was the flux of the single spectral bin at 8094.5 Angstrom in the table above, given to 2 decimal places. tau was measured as 25.22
